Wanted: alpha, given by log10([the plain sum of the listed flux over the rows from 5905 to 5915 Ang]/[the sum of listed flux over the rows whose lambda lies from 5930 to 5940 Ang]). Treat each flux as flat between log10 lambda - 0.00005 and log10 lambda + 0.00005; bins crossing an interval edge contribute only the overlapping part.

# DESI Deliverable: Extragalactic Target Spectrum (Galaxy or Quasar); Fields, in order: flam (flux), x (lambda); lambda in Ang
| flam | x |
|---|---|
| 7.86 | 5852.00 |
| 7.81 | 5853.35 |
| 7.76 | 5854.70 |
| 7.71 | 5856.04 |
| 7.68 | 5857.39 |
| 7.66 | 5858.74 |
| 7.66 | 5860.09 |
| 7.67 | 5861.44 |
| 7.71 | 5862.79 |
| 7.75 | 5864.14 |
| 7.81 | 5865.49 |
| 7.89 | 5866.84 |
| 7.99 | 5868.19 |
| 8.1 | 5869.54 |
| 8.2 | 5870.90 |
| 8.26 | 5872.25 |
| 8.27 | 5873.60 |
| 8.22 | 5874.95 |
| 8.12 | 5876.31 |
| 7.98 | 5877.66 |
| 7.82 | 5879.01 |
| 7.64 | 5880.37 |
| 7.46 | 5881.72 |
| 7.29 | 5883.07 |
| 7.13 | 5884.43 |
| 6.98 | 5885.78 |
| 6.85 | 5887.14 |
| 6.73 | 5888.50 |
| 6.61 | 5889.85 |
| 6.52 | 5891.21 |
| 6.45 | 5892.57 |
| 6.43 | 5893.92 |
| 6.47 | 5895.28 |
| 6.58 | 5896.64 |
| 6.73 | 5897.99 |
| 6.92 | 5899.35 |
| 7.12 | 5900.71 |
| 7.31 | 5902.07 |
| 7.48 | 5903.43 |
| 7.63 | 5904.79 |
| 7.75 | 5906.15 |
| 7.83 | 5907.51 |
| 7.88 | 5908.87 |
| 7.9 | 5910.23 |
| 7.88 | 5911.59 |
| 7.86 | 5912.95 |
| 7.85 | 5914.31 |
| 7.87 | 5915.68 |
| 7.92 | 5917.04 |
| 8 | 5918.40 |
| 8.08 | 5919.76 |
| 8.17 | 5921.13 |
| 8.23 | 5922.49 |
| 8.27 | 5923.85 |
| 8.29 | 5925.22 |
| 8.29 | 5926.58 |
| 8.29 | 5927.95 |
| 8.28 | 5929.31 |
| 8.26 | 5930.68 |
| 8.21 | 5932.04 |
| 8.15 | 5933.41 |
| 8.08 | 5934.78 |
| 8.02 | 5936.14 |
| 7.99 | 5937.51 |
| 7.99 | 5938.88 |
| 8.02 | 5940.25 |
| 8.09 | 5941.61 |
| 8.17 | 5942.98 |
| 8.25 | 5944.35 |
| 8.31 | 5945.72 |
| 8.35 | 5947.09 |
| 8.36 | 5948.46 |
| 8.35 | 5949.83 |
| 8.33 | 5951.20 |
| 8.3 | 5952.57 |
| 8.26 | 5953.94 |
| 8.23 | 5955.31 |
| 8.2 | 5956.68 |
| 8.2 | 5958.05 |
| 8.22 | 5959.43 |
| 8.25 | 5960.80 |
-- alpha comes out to -0.01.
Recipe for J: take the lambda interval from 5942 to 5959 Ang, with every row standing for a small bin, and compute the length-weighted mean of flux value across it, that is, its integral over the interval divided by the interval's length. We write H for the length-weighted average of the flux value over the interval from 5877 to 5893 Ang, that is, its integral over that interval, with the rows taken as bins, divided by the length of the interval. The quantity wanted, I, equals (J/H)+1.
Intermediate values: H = 7.1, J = 8.3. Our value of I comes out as 2.16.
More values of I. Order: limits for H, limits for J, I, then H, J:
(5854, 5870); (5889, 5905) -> 1.88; 7.8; 6.8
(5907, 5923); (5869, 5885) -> 1.99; 8.0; 7.9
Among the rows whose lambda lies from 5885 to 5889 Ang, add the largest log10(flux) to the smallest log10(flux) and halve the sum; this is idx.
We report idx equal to 0.836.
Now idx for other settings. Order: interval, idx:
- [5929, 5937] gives 0.911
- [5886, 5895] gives 0.822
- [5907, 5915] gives 0.896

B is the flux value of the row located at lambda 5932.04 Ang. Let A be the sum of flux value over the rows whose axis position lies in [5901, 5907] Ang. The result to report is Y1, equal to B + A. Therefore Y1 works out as 38.4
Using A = 30.2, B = 8.21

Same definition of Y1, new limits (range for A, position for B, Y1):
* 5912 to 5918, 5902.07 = 38.8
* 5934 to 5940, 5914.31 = 39.9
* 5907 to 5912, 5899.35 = 38.4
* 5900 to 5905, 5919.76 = 37.6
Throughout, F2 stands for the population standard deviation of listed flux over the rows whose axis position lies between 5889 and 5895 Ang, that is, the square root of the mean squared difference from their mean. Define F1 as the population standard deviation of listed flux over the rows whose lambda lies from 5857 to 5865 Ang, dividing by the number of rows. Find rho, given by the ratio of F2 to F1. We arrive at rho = 2.2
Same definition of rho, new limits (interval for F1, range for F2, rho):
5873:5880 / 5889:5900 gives 0.9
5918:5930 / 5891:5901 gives 2.3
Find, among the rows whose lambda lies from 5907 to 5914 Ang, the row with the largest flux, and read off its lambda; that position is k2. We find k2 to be 5910.23 Ang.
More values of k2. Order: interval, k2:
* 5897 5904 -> 5903.43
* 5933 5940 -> 5933.41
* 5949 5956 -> 5949.83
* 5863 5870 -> 5869.54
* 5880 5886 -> 5880.37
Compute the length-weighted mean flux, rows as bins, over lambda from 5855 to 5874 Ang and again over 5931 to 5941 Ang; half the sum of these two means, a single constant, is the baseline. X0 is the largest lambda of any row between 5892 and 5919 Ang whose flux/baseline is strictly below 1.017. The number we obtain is 5918.40 Ang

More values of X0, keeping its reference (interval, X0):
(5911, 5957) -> 5941.61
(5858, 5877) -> 5869.54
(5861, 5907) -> 5906.15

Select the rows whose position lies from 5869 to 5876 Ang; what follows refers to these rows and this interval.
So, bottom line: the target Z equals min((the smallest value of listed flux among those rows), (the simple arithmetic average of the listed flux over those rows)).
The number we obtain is 8.10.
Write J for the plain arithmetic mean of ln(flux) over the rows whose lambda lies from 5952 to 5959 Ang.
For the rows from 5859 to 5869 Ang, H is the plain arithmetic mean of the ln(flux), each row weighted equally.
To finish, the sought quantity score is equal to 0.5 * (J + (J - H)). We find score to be 1.08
